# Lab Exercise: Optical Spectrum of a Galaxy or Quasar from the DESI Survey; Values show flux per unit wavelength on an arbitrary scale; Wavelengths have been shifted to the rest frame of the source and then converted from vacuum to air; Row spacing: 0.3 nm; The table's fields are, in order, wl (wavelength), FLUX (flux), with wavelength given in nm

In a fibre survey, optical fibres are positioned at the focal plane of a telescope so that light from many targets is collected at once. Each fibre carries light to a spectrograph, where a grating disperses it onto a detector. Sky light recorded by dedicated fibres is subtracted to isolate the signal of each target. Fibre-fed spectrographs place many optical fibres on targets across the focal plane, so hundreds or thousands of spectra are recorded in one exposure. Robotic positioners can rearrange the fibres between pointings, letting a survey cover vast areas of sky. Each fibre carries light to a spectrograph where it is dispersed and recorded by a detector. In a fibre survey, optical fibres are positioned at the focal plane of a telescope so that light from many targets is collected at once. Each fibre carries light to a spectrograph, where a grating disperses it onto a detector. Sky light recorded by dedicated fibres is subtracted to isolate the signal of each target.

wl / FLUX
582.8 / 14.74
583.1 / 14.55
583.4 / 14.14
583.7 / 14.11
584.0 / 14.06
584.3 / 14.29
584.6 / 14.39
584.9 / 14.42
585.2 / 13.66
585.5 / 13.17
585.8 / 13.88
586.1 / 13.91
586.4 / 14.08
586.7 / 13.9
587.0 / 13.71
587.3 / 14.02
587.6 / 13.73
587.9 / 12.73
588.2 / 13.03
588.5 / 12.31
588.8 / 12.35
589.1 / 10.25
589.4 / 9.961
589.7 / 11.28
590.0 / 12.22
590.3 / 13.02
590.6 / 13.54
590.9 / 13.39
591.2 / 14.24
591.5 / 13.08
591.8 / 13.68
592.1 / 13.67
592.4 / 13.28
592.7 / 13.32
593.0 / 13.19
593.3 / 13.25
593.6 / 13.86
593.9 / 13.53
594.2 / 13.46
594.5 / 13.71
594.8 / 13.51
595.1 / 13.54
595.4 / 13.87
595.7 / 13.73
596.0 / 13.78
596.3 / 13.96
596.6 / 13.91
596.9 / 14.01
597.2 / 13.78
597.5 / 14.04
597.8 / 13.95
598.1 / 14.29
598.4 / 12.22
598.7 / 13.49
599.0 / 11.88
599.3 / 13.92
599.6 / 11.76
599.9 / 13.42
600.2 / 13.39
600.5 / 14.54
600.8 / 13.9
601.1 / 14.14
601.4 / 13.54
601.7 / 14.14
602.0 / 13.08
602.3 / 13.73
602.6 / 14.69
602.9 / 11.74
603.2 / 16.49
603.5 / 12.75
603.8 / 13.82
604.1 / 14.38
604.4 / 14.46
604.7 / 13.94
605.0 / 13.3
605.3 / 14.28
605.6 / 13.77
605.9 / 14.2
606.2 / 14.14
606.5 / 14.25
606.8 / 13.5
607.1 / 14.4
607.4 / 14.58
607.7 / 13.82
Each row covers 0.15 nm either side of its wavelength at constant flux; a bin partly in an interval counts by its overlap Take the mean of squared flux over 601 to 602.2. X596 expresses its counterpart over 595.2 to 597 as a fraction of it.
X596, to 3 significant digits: 1.02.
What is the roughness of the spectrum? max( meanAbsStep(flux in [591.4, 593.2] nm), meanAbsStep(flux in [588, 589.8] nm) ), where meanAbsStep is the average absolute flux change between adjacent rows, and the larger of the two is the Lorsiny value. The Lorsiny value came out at 0.89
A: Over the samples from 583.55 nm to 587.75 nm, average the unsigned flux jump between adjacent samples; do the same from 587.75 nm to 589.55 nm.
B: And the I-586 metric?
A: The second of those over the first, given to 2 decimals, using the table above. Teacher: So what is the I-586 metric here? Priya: 2.53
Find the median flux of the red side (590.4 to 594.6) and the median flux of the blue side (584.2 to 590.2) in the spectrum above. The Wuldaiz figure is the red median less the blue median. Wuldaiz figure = -0.19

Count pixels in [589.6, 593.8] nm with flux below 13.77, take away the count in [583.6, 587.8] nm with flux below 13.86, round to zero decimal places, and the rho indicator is 8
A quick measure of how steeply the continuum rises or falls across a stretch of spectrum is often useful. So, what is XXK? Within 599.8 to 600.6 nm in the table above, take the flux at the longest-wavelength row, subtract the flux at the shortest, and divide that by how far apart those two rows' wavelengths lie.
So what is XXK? 1.9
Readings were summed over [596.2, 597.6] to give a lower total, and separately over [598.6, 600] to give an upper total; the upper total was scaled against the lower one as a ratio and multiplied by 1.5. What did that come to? 1.39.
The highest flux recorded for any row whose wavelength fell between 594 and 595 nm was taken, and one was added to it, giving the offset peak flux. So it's 14.7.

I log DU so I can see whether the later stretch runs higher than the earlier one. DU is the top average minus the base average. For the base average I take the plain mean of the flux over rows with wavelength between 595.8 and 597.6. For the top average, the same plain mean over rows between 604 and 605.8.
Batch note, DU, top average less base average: 0.11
